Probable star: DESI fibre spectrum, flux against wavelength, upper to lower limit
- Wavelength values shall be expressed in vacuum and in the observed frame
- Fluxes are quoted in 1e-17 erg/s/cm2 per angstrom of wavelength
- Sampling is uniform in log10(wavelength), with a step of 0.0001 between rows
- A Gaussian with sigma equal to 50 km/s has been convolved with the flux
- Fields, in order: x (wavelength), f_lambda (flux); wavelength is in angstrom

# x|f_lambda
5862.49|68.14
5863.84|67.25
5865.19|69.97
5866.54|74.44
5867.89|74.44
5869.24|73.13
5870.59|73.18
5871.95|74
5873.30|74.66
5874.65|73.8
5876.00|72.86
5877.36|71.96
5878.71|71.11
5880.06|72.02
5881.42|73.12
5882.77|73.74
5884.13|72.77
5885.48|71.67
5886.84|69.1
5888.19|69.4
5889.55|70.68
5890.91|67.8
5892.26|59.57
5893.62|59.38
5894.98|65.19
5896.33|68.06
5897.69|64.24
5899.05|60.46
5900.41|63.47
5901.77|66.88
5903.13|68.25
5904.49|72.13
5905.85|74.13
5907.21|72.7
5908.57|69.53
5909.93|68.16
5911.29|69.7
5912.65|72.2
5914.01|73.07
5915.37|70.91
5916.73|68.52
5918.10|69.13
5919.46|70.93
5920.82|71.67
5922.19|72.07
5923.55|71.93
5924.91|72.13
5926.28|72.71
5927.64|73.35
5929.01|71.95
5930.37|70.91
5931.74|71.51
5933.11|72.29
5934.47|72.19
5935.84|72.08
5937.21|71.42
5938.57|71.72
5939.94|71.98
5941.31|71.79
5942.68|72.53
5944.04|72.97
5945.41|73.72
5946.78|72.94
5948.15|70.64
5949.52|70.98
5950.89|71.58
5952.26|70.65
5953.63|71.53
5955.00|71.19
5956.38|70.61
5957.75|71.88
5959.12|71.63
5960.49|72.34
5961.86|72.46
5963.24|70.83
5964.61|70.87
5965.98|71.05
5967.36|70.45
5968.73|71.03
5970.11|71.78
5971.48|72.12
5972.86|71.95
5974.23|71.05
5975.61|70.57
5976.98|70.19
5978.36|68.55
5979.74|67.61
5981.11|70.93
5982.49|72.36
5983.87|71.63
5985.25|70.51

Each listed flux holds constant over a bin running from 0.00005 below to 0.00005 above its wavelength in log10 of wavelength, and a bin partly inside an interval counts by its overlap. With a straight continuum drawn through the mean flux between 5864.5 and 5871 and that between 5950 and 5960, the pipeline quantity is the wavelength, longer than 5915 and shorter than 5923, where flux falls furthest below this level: 5916.73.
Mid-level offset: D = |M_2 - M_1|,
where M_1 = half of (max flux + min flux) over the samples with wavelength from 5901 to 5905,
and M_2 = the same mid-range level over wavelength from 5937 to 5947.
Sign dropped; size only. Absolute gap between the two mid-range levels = 3.1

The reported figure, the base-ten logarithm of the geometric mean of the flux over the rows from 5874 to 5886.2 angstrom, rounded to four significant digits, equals 1.861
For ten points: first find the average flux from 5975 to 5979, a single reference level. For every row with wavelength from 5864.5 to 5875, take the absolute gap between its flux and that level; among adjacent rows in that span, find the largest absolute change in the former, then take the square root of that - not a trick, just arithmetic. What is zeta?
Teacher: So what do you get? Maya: 2.1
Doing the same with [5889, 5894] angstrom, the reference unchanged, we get 2.9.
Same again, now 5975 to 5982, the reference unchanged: 1.0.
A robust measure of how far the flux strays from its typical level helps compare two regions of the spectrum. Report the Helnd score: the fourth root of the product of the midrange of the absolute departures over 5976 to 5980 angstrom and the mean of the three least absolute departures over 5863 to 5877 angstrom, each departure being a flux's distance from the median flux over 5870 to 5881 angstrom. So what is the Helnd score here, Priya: 0.88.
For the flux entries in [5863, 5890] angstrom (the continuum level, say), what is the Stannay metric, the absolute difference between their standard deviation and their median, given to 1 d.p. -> 70.8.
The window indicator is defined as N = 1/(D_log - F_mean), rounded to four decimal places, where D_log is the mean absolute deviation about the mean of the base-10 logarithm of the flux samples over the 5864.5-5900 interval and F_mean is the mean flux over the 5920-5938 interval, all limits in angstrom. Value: -0.0139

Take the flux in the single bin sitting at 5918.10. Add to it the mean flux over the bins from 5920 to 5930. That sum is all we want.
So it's 141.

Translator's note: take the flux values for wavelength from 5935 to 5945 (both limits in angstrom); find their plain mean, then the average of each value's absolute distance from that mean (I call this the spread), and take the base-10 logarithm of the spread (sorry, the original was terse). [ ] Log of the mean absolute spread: -0.4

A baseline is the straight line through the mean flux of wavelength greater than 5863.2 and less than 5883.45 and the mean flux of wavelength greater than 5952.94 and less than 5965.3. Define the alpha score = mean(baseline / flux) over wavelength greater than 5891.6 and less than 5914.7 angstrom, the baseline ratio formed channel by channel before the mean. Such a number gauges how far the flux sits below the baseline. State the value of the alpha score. 1.08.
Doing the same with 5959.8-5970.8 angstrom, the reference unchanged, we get 1.00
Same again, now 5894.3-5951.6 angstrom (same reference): 1.02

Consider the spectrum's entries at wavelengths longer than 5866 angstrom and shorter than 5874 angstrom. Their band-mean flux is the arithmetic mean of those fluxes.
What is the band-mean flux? 74.0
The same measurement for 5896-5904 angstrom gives 65.2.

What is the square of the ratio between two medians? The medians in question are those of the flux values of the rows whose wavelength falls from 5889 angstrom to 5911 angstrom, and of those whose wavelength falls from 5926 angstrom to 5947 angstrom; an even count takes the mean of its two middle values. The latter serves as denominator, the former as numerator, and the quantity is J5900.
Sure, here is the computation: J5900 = 0.89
